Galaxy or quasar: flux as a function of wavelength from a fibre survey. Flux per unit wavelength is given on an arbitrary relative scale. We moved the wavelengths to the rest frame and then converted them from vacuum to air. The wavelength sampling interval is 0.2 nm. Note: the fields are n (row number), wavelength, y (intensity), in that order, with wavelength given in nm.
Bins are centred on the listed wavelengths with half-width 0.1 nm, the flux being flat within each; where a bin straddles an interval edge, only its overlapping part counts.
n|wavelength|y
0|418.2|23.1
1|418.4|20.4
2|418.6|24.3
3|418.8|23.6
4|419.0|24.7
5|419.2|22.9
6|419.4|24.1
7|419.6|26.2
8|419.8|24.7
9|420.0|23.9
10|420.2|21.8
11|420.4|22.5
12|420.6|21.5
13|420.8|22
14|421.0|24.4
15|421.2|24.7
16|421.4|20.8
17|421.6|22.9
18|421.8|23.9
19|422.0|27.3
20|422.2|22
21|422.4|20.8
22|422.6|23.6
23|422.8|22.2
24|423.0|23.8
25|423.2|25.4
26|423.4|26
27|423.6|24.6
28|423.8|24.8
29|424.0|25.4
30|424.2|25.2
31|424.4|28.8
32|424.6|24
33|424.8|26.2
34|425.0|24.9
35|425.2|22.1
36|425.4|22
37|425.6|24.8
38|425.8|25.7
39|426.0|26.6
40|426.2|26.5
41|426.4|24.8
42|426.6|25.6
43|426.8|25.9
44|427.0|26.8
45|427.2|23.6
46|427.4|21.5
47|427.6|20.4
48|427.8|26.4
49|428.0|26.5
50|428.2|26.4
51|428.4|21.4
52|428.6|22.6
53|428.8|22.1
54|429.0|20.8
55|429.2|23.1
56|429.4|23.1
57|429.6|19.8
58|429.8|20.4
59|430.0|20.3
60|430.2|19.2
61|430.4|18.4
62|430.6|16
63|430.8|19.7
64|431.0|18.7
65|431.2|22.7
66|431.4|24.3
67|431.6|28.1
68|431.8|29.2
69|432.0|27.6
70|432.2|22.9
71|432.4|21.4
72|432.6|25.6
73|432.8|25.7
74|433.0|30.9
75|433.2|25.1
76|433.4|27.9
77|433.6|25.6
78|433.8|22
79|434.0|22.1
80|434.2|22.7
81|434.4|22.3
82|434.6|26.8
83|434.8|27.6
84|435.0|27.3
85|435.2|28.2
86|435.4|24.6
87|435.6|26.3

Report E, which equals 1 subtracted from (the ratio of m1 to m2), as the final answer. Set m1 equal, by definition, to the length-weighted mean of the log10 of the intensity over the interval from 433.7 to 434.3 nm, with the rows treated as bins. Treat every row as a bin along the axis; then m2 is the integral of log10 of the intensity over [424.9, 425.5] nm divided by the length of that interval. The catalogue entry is -0.010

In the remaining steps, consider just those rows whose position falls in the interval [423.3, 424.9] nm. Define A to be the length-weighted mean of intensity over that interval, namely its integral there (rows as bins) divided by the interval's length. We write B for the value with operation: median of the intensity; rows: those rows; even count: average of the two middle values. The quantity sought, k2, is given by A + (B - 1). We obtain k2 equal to 50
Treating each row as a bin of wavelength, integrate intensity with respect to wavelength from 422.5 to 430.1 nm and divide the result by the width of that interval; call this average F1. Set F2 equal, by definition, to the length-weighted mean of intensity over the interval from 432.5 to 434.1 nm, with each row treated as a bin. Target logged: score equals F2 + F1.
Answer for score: 50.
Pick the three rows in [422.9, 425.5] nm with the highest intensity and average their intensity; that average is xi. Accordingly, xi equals 27.0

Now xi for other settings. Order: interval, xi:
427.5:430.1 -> 26.4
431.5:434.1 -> 29.4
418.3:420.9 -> 25.2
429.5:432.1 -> 28.3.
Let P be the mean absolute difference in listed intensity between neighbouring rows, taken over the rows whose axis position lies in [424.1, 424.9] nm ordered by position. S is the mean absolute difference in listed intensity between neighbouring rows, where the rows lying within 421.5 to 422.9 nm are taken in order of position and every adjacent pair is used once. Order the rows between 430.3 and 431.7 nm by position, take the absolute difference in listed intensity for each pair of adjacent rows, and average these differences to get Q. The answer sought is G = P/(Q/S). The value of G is 3.2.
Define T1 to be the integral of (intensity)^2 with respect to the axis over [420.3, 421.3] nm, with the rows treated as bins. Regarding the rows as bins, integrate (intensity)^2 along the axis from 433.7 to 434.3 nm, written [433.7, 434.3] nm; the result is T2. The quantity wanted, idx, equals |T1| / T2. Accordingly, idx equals 1.8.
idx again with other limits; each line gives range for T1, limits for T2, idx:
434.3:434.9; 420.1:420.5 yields 2.0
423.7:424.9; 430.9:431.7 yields 1.8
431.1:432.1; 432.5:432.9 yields 2.7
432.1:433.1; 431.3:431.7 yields 2.4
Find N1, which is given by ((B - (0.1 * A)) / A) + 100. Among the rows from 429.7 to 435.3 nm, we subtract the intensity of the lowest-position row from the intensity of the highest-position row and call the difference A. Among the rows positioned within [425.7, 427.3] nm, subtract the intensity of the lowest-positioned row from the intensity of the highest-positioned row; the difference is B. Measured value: 100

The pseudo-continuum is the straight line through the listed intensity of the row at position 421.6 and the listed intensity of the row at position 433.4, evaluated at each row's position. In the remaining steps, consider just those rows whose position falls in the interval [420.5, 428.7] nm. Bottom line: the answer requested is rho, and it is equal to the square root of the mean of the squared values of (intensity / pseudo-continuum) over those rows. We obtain 1.01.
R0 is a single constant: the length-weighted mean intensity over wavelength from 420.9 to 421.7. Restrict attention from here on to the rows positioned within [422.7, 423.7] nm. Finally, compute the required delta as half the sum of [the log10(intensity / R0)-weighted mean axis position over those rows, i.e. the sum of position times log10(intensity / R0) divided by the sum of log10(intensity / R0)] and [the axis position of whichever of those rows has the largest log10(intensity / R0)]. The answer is 423.42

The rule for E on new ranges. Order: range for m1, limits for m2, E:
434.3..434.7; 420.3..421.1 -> 0.026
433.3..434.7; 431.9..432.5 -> 0.004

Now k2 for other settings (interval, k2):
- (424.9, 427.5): 49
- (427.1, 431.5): 42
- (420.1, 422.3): 45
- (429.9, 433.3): 45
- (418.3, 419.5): 46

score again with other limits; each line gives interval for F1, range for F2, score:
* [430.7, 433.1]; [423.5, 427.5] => 50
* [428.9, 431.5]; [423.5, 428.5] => 45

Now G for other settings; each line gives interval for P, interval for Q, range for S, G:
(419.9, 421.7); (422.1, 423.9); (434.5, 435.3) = 0.8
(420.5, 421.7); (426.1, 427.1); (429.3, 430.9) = 3.4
